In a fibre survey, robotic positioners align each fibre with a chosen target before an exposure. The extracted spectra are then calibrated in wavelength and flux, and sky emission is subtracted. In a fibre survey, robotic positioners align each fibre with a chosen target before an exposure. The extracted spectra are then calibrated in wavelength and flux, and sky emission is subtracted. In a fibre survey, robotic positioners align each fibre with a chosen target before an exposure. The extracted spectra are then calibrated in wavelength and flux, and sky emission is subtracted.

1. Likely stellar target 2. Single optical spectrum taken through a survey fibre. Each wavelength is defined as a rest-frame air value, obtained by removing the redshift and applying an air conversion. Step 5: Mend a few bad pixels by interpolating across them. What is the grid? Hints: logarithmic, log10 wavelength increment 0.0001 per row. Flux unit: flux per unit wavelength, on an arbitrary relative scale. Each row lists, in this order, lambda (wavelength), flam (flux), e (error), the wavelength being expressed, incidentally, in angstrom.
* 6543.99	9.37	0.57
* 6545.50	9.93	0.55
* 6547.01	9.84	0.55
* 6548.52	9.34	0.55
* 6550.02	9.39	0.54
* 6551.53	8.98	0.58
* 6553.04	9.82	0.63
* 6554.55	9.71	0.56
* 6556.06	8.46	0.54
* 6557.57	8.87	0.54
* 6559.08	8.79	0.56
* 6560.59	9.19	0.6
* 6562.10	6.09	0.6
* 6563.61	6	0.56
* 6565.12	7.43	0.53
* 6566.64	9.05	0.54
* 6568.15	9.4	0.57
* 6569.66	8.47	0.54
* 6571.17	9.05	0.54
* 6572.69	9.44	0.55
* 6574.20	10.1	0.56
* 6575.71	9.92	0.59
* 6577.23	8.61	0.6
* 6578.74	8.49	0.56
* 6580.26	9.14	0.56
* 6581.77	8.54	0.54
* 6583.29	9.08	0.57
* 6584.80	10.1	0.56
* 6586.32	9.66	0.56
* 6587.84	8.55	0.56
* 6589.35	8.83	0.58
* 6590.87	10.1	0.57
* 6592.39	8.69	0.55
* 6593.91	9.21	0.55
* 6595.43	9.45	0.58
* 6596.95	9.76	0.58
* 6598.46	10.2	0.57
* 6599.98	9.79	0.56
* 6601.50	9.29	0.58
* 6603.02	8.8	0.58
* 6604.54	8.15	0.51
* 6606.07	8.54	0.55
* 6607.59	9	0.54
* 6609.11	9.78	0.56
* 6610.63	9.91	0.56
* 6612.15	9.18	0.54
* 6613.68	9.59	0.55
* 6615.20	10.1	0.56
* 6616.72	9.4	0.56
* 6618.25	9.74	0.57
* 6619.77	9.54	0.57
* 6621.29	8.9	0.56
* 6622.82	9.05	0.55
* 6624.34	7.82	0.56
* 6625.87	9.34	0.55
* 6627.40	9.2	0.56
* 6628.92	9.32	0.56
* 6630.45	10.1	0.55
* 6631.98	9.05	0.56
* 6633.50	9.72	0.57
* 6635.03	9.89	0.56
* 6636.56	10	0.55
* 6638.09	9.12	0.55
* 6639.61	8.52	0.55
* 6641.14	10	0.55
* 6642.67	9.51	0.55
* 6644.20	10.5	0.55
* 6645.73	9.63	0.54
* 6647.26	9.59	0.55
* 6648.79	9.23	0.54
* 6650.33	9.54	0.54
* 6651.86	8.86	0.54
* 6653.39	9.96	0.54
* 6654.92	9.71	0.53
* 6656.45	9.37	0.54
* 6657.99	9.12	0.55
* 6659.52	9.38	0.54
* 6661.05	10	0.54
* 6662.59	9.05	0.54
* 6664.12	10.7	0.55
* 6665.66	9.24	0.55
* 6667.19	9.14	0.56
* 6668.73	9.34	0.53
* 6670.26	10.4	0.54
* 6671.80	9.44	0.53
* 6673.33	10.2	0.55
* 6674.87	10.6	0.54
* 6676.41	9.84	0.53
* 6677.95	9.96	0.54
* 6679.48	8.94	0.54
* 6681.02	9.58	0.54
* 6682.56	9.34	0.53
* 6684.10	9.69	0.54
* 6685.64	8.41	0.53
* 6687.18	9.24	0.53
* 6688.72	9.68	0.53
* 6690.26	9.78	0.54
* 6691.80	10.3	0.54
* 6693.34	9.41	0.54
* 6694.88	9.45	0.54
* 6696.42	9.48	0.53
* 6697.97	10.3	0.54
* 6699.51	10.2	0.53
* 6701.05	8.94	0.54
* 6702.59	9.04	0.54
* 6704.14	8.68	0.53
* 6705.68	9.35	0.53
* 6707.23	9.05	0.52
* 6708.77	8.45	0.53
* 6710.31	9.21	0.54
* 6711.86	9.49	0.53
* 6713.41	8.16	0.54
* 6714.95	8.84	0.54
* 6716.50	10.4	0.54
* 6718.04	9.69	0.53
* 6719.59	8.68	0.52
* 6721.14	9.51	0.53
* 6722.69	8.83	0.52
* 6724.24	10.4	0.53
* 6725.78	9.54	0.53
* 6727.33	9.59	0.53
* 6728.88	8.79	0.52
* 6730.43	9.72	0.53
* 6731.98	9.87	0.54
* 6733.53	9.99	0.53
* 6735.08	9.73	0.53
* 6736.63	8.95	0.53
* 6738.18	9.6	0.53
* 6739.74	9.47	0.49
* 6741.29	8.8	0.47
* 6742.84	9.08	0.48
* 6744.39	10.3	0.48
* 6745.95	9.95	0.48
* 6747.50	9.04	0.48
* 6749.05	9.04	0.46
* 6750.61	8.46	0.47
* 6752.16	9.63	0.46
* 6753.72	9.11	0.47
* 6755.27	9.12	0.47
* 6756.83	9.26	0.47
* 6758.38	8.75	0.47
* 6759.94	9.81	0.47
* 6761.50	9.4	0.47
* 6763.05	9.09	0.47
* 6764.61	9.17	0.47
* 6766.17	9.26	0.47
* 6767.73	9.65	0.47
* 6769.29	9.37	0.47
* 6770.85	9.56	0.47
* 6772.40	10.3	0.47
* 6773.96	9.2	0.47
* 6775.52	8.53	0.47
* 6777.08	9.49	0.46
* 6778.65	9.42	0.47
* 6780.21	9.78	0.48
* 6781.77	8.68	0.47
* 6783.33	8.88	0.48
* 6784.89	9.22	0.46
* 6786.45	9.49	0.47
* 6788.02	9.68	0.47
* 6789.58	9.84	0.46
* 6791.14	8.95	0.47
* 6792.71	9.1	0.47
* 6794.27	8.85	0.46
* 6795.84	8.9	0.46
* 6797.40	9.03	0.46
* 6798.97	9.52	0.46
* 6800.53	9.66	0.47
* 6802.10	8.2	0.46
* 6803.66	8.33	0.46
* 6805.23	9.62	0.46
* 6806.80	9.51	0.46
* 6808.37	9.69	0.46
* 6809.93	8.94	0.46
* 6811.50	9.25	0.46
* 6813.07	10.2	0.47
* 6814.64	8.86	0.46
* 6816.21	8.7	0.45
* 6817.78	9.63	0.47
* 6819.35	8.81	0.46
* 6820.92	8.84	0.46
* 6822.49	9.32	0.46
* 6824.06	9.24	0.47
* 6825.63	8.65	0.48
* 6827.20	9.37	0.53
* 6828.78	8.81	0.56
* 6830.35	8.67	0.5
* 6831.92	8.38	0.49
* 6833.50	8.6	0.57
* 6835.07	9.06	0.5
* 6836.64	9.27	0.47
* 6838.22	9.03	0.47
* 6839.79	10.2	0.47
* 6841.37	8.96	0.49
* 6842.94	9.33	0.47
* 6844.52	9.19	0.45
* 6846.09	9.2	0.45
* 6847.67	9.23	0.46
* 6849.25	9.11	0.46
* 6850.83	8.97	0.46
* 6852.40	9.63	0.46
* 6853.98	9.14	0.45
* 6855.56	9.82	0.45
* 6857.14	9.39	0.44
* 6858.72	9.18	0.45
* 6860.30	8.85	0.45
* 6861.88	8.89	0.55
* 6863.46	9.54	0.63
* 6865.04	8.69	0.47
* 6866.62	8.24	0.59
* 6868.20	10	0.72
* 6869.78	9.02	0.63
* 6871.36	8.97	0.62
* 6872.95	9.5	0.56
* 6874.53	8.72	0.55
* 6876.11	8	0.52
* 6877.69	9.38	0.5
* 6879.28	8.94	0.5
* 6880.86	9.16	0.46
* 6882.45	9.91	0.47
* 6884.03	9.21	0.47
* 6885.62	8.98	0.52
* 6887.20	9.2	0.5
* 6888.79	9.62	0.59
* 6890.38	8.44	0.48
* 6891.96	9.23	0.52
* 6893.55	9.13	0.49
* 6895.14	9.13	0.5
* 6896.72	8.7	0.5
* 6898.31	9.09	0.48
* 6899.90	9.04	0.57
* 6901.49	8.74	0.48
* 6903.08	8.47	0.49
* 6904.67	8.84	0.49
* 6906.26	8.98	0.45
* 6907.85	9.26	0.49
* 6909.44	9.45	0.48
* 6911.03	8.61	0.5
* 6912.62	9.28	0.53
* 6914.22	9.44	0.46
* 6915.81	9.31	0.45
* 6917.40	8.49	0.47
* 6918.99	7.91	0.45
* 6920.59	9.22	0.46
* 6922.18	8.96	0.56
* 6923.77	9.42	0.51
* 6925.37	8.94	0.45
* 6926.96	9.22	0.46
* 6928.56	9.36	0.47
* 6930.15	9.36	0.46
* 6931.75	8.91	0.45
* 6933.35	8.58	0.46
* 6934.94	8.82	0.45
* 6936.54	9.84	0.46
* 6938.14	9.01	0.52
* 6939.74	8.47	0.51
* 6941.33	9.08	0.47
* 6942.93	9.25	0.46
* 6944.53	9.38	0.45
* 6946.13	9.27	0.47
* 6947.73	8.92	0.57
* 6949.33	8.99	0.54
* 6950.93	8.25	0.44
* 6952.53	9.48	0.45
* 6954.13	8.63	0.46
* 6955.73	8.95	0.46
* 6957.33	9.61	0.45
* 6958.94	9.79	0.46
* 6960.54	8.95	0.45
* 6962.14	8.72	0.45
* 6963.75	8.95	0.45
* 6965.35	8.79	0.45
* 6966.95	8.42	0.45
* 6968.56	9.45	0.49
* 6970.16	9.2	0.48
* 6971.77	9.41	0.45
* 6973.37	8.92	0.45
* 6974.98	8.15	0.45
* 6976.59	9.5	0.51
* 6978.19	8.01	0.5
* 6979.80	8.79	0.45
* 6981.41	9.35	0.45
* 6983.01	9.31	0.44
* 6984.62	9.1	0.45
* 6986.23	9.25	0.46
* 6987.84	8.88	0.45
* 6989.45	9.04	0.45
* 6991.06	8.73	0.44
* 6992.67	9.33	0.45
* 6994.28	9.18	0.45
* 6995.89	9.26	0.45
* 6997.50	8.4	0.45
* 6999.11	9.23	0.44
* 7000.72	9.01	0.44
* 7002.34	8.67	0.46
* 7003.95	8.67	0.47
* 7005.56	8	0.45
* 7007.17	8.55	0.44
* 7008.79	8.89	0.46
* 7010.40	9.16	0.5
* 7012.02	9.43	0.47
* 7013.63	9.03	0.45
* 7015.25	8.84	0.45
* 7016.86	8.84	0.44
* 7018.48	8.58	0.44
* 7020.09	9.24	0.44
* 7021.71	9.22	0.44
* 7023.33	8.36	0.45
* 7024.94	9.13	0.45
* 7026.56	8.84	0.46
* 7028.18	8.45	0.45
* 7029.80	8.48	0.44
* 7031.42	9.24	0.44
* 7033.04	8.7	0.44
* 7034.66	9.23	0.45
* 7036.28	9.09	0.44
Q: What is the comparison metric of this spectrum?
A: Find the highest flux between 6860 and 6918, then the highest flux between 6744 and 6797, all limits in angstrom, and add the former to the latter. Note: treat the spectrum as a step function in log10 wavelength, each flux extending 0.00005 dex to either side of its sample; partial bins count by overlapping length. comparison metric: 20.3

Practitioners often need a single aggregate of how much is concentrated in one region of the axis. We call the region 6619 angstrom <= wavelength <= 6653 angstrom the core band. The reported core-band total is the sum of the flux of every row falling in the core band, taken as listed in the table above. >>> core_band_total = 206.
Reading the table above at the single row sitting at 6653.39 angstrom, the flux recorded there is 9.96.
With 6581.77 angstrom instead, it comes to 8.54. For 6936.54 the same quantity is 9.84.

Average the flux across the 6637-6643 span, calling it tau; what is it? 9.3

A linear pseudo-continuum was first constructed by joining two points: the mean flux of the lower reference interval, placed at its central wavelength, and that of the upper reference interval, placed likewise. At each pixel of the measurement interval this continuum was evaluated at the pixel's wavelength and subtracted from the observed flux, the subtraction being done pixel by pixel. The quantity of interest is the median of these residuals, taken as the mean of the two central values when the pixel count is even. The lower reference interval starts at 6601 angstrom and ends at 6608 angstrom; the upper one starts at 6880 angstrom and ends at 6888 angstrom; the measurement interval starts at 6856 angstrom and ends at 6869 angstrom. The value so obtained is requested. -0.21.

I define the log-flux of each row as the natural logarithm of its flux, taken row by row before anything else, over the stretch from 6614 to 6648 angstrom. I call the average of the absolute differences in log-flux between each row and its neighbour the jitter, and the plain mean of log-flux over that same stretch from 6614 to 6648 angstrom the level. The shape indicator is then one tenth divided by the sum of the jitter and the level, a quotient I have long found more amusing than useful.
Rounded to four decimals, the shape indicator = 0.0432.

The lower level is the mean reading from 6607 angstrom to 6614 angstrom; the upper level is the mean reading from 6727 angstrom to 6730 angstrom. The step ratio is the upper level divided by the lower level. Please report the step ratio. 0.97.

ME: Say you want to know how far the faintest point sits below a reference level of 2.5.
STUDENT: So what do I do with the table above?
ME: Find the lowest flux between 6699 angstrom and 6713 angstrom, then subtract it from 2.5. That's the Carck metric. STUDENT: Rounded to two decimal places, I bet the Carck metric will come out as -5.95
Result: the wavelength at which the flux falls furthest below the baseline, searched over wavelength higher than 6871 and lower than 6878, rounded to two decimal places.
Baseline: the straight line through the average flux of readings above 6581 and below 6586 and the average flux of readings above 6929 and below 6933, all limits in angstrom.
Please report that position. 6876.11 angstrom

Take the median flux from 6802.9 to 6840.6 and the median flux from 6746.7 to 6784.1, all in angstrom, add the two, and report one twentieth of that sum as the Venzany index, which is 0.914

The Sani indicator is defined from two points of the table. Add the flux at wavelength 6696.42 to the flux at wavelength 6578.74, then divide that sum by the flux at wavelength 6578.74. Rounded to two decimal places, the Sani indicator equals 2.12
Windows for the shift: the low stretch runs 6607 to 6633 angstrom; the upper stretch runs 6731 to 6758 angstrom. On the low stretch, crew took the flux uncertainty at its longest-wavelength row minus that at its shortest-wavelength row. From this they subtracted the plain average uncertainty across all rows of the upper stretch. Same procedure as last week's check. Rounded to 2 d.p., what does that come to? -0.47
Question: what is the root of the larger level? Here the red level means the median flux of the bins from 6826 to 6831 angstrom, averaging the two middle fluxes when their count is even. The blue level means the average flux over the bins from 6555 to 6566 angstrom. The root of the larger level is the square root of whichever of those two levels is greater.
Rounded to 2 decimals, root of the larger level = 2.97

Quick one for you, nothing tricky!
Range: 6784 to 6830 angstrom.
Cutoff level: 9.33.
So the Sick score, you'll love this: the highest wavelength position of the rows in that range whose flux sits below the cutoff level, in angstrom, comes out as 6828.78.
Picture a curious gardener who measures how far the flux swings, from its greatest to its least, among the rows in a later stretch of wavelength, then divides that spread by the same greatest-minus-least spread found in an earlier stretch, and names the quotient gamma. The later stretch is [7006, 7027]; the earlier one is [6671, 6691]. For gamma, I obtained 0.5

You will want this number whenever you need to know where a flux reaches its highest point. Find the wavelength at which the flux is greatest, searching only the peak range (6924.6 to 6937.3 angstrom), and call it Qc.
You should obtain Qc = 6936.54 angstrom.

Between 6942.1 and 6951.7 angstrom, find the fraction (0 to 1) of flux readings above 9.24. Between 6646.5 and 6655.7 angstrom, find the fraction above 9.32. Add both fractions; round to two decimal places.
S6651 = 1.17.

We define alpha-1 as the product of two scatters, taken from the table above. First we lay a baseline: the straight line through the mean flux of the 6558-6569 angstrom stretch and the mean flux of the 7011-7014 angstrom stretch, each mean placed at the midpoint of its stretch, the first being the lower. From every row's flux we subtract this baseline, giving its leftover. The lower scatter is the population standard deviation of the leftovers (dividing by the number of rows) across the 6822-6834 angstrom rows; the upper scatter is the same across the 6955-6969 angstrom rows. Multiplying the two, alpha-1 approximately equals 0.15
